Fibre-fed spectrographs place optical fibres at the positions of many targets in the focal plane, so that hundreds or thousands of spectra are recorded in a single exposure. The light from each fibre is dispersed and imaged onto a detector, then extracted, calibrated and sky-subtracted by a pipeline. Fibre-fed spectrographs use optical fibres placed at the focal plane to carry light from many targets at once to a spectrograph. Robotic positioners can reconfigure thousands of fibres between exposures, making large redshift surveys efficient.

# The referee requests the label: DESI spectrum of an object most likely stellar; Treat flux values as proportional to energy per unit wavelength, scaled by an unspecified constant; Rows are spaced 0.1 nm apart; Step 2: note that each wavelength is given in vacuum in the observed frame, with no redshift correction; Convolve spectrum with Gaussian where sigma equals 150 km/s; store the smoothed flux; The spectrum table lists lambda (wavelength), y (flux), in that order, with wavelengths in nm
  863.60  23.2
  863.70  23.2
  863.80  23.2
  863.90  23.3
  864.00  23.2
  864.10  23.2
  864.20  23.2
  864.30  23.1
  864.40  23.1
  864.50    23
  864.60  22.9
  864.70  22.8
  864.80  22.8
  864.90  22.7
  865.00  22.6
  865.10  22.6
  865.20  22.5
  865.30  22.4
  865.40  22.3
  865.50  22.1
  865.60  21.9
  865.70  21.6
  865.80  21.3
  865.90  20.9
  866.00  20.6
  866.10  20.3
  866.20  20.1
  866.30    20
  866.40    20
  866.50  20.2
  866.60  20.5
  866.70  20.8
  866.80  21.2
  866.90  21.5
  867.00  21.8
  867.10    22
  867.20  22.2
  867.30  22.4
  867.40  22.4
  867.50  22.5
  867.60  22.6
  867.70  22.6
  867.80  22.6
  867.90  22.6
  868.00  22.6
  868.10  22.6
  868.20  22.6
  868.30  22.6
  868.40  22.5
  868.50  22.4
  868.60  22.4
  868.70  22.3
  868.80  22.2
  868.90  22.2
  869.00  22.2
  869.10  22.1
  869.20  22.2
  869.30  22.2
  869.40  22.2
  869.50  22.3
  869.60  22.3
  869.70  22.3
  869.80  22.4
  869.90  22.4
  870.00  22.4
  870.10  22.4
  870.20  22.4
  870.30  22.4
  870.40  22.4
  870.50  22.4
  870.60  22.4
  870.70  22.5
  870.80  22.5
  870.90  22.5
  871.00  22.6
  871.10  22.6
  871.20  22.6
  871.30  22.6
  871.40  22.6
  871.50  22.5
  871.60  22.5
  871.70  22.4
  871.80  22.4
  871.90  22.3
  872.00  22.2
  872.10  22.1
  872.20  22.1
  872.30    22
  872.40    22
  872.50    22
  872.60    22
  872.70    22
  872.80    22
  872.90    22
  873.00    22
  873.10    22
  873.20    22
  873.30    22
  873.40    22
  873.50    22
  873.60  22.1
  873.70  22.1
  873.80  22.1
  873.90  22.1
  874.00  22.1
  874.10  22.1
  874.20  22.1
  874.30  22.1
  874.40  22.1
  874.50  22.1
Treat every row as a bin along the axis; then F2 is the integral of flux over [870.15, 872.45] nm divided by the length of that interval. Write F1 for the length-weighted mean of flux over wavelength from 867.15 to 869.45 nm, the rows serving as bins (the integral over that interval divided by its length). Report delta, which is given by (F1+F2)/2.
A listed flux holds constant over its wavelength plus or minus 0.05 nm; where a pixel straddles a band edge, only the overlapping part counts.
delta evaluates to 22.4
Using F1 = 22.4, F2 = 22.39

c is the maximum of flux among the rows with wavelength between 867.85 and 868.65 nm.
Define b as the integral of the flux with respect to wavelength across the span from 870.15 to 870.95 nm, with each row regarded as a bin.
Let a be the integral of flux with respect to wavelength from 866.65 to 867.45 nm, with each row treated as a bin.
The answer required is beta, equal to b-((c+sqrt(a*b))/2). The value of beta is -2.19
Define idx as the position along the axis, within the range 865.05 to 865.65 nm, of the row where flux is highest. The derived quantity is 865.10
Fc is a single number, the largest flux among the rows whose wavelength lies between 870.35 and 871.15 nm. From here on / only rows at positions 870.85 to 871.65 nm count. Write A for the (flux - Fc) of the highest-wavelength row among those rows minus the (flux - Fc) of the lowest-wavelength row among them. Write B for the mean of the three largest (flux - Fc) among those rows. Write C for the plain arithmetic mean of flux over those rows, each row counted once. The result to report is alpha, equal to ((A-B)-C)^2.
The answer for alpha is 509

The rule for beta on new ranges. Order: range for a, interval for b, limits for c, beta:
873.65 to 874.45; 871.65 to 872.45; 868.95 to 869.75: -2.26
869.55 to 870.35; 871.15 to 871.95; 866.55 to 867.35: -2.18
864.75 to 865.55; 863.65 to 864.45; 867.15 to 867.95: -1.89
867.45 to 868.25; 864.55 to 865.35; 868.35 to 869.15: -2.17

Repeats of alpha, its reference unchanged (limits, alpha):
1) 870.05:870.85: 492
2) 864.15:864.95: 575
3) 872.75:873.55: 458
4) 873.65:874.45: 467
